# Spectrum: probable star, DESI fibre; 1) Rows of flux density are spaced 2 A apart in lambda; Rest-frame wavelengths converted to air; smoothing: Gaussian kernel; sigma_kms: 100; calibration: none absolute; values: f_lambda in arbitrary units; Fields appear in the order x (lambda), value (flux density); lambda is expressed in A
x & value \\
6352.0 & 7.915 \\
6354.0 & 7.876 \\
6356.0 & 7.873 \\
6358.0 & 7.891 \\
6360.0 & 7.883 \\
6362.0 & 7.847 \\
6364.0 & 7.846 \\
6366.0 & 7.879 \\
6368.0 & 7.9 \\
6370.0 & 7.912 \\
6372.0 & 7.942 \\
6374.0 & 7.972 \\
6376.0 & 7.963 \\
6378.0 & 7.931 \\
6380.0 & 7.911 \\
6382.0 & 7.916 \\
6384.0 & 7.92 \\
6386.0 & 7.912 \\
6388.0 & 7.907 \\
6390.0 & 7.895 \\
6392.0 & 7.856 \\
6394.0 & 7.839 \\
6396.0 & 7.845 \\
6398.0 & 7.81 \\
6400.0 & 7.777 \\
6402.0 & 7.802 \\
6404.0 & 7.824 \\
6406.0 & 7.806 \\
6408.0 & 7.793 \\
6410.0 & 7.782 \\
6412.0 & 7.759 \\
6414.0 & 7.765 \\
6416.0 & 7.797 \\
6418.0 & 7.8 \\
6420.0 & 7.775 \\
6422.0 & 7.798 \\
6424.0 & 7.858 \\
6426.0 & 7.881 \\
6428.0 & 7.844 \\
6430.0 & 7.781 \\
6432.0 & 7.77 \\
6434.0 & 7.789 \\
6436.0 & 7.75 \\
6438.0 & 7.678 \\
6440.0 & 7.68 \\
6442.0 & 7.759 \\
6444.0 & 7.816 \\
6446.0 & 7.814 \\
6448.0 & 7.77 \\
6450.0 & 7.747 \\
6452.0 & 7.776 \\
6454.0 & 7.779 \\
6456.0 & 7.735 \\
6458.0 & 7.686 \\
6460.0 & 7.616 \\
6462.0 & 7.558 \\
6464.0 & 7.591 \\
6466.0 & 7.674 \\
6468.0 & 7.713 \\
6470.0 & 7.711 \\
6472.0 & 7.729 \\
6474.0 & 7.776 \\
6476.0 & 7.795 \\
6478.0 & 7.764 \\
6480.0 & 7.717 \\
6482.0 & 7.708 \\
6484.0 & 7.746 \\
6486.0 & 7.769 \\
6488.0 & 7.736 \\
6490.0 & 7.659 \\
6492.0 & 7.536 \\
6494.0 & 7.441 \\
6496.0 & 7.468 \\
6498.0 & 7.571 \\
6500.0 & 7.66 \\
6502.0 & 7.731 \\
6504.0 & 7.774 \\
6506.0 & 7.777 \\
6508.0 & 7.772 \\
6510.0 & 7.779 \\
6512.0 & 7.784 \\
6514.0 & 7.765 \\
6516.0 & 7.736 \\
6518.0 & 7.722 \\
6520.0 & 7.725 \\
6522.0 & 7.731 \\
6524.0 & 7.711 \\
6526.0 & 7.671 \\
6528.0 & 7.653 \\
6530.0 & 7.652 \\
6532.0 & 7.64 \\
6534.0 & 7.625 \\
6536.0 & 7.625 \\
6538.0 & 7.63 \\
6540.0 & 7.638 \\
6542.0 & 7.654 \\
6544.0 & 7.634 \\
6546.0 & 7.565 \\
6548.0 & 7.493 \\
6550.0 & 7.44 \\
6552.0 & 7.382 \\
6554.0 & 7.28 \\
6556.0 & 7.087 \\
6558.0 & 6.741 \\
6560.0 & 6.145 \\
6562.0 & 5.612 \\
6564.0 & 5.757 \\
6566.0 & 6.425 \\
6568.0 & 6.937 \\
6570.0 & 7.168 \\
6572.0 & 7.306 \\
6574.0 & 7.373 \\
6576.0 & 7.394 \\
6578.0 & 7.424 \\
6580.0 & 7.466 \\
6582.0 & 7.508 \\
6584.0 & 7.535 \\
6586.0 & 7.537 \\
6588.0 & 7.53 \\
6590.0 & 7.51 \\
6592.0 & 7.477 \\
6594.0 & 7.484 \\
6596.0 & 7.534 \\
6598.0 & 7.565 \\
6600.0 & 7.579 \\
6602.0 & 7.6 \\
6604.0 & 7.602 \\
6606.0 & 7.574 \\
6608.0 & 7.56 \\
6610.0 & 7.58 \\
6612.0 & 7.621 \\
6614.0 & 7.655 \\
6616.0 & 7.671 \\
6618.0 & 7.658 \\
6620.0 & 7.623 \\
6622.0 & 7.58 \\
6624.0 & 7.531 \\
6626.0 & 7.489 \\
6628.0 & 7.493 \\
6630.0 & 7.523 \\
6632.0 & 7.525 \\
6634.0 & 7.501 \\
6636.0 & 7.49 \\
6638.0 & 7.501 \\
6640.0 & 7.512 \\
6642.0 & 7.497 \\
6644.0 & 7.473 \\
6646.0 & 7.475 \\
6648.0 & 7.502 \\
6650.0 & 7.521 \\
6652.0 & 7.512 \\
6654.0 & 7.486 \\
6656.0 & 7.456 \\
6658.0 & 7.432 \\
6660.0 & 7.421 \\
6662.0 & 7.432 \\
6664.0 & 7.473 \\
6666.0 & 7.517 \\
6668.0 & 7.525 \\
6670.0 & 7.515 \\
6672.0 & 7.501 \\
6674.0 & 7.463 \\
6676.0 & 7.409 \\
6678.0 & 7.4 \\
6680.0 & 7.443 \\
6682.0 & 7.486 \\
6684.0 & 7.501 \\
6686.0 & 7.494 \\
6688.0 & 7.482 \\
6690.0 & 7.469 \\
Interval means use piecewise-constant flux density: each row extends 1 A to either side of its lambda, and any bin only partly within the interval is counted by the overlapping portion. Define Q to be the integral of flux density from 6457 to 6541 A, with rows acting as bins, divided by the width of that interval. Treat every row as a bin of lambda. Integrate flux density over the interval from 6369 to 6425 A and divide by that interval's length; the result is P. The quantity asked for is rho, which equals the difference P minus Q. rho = 0.17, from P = 7.85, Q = 7.68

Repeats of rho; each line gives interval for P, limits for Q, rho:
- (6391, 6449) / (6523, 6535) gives 0.14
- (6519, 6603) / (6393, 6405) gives -0.47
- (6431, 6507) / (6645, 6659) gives 0.22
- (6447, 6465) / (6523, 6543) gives 0.05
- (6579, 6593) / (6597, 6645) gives -0.05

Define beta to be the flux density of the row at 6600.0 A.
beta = 7.579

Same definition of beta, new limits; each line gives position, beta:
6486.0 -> 7.769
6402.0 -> 7.802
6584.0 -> 7.535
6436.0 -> 7.75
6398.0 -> 7.81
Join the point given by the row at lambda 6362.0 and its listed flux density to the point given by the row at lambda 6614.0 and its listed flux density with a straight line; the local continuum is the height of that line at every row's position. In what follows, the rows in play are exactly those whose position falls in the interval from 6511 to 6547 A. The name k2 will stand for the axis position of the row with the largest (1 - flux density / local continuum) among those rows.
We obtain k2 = 6546.0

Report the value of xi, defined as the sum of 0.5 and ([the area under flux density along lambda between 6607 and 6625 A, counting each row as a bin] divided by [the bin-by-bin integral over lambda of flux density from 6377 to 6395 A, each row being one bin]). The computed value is 1.46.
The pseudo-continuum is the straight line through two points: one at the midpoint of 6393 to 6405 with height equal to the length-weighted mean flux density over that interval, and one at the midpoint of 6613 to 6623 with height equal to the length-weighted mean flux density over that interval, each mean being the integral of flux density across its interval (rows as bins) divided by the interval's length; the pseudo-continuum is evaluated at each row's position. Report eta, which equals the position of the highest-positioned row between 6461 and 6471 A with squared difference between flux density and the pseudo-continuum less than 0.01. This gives 6470.0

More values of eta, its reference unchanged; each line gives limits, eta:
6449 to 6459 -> 6458.0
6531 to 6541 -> 6540.0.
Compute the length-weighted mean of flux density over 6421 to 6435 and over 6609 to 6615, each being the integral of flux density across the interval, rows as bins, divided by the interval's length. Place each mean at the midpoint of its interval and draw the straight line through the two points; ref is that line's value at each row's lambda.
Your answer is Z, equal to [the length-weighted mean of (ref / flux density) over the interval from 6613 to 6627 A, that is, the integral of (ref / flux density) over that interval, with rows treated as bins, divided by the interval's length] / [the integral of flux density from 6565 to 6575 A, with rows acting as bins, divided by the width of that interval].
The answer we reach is 0.142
